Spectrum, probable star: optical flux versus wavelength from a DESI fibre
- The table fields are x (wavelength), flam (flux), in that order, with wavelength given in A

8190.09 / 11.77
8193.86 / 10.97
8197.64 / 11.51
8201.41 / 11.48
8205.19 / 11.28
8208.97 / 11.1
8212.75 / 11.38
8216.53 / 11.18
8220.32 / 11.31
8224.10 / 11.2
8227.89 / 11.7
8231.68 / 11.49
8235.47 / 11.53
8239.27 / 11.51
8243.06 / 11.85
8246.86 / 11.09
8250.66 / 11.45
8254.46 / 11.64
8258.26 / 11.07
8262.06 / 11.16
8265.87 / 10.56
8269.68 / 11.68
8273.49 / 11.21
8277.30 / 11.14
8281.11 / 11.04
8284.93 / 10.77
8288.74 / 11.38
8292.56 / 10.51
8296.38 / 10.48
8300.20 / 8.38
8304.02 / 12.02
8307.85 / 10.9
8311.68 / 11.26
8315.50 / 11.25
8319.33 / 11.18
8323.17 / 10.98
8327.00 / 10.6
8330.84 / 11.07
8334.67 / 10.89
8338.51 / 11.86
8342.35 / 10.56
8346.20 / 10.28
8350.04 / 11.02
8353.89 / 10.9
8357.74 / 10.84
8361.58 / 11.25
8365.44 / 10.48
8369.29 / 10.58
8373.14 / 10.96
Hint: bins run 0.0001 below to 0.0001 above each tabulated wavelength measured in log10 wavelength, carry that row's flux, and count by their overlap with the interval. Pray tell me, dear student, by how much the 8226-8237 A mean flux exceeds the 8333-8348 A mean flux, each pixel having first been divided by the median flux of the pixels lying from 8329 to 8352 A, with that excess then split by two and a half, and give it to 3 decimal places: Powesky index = 0.025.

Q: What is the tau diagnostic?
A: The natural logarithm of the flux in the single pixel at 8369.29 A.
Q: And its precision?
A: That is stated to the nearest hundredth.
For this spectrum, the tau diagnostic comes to 2.36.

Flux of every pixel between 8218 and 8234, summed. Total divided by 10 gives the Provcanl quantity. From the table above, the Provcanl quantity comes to 4.57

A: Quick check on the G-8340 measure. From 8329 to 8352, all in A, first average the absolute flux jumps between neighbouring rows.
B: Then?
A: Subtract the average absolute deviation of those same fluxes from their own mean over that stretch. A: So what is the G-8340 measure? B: 0.32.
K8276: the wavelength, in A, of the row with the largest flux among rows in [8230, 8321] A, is 8304.02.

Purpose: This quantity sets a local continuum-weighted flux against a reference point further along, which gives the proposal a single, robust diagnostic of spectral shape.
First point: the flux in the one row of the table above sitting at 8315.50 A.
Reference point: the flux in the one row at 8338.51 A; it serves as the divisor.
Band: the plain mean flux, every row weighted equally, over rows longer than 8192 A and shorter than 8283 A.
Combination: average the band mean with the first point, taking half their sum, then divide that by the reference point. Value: 0.95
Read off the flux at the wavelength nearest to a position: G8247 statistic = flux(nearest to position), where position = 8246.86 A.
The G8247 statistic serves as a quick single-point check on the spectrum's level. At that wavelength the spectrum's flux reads 11.09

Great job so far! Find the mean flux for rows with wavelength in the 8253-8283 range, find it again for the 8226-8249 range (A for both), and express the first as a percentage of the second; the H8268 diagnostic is 97.0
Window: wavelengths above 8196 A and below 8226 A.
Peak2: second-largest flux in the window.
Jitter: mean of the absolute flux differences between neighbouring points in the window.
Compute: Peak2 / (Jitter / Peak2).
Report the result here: 816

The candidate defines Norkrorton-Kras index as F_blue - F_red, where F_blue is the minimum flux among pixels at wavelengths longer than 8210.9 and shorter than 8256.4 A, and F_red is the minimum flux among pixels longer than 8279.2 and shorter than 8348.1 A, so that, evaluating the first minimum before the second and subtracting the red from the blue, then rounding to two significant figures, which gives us 2.7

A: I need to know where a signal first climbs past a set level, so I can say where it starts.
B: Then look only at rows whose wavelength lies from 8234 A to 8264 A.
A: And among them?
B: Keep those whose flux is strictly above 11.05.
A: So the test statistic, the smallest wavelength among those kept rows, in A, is 8235.47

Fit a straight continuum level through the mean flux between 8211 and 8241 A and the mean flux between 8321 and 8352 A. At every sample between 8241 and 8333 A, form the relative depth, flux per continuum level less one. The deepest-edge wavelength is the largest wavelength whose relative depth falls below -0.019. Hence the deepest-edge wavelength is 8327.00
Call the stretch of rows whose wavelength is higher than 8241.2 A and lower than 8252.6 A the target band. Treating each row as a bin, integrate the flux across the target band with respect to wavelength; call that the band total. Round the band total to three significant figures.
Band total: 131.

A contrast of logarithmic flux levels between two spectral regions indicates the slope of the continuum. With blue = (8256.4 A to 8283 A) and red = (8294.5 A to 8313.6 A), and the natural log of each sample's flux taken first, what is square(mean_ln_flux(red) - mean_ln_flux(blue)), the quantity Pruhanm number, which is 0.0029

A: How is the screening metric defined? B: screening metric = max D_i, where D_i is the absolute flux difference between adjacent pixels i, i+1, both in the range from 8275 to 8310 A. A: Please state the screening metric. 3.64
